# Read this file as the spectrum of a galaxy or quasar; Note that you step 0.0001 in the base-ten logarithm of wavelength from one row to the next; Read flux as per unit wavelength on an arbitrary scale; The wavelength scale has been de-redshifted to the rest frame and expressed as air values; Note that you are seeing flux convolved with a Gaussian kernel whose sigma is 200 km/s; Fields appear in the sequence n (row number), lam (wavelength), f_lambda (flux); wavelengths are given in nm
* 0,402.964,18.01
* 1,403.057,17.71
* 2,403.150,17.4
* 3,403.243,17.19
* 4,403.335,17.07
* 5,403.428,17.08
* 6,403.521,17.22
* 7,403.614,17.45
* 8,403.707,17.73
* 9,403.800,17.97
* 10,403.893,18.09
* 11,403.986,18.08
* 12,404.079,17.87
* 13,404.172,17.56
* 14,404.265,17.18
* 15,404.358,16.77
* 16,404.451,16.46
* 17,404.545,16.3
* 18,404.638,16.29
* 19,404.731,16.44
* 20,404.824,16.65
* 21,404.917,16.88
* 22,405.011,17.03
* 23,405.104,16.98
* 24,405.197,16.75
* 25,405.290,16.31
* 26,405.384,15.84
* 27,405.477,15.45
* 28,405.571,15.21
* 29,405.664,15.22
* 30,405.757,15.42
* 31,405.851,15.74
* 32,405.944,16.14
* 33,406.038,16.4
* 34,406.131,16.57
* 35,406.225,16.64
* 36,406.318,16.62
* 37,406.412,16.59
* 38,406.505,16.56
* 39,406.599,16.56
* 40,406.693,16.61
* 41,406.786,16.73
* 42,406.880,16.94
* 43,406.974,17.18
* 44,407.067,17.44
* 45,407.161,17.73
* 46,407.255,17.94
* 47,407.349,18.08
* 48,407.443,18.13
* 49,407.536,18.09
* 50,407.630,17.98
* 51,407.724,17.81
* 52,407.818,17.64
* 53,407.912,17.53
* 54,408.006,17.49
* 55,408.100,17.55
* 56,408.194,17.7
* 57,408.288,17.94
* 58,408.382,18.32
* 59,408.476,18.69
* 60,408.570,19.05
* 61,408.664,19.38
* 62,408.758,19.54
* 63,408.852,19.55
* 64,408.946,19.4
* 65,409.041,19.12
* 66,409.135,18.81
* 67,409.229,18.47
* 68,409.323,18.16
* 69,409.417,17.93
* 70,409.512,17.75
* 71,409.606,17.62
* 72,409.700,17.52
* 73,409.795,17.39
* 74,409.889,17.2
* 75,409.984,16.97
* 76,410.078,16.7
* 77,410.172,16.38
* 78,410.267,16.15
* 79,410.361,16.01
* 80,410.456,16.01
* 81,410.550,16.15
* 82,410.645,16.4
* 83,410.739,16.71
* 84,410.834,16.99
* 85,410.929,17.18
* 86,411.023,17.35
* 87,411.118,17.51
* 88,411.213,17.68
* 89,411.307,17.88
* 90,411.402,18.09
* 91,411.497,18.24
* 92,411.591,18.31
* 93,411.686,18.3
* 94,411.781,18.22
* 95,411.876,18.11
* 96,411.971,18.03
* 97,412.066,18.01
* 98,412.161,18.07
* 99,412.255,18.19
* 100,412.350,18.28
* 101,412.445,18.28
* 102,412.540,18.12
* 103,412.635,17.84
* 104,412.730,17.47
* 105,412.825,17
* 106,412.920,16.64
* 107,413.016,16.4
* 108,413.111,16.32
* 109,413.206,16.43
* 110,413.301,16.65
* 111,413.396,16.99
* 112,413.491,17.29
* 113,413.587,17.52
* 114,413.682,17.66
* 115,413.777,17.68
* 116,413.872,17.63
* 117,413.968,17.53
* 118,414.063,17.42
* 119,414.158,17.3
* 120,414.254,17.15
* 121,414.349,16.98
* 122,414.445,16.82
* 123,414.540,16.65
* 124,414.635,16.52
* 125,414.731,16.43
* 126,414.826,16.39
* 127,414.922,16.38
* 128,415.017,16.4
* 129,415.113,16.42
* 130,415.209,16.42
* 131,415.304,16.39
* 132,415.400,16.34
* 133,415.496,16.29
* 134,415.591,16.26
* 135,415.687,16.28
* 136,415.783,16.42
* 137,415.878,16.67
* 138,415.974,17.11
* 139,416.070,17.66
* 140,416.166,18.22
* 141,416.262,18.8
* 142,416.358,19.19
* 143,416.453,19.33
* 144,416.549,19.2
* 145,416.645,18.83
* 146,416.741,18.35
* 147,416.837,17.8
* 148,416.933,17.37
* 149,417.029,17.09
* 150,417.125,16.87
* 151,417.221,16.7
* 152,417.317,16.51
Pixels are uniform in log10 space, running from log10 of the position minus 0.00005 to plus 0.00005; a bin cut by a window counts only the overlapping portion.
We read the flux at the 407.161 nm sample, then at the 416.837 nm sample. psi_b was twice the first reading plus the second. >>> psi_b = 53.3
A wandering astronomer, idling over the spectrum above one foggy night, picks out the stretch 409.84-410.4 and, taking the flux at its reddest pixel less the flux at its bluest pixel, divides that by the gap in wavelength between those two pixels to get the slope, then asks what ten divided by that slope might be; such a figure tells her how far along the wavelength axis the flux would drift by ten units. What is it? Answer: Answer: -4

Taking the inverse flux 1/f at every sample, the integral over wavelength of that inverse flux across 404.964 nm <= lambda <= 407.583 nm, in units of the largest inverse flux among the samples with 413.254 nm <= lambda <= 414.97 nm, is 2.6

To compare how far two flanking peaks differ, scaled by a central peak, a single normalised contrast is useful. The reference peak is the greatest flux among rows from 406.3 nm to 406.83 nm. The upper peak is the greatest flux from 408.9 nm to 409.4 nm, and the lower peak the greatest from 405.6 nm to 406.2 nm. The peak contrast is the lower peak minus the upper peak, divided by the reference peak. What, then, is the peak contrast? -0.17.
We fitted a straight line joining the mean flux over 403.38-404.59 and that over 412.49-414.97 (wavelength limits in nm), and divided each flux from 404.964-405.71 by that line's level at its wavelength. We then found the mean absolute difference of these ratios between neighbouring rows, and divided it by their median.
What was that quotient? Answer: 0.016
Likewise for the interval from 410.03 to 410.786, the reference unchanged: 0.012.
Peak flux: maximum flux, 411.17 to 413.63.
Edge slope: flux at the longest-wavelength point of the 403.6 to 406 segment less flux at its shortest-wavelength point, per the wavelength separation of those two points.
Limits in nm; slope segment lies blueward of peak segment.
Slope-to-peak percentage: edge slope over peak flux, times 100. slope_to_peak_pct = -3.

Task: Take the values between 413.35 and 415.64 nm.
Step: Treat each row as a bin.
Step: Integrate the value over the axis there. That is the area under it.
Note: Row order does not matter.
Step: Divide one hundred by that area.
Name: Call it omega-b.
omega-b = 2.59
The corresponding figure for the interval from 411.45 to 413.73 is 2.49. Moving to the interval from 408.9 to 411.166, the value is 2.55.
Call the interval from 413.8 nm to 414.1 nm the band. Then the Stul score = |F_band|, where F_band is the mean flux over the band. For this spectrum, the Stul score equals 17.5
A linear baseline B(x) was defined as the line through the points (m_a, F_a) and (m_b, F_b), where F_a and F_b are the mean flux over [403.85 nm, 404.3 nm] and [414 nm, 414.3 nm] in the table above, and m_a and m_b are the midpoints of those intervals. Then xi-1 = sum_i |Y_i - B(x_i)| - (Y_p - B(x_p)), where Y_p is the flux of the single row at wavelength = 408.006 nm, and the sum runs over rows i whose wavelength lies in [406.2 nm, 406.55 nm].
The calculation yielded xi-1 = 4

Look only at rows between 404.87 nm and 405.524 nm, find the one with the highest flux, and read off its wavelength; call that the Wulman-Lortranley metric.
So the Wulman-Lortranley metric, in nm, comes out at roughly 405.011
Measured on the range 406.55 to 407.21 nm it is 407.161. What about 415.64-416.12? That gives 416.070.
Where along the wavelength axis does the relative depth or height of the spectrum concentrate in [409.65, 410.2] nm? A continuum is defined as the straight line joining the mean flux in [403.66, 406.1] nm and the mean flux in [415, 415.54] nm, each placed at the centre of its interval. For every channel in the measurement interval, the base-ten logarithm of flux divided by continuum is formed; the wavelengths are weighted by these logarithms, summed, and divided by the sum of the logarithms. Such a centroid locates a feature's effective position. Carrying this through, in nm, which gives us 409.82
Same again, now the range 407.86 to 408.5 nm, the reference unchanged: 408.25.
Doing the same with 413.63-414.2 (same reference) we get 413.90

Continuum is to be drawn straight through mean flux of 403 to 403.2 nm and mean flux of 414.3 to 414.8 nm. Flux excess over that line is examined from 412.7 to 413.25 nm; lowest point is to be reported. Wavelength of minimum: 413.111 nm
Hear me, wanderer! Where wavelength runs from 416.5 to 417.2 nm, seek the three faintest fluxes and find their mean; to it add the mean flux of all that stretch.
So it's 35.0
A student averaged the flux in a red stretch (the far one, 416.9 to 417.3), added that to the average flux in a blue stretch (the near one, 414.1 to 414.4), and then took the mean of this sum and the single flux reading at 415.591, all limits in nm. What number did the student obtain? 25.2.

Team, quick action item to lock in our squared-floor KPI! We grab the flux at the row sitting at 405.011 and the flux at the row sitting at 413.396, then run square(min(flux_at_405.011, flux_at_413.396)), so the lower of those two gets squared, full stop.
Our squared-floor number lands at 289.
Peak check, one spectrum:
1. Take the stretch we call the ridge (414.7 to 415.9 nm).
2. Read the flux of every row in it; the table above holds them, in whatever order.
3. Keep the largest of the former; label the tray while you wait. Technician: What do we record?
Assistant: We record 16.67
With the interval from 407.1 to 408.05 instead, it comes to 18.13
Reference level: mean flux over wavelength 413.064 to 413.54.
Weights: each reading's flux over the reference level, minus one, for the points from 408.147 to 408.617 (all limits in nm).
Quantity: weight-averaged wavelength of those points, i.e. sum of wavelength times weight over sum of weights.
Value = 408.42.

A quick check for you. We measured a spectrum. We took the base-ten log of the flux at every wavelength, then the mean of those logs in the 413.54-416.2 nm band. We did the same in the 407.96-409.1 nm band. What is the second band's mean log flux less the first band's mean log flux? 0.043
